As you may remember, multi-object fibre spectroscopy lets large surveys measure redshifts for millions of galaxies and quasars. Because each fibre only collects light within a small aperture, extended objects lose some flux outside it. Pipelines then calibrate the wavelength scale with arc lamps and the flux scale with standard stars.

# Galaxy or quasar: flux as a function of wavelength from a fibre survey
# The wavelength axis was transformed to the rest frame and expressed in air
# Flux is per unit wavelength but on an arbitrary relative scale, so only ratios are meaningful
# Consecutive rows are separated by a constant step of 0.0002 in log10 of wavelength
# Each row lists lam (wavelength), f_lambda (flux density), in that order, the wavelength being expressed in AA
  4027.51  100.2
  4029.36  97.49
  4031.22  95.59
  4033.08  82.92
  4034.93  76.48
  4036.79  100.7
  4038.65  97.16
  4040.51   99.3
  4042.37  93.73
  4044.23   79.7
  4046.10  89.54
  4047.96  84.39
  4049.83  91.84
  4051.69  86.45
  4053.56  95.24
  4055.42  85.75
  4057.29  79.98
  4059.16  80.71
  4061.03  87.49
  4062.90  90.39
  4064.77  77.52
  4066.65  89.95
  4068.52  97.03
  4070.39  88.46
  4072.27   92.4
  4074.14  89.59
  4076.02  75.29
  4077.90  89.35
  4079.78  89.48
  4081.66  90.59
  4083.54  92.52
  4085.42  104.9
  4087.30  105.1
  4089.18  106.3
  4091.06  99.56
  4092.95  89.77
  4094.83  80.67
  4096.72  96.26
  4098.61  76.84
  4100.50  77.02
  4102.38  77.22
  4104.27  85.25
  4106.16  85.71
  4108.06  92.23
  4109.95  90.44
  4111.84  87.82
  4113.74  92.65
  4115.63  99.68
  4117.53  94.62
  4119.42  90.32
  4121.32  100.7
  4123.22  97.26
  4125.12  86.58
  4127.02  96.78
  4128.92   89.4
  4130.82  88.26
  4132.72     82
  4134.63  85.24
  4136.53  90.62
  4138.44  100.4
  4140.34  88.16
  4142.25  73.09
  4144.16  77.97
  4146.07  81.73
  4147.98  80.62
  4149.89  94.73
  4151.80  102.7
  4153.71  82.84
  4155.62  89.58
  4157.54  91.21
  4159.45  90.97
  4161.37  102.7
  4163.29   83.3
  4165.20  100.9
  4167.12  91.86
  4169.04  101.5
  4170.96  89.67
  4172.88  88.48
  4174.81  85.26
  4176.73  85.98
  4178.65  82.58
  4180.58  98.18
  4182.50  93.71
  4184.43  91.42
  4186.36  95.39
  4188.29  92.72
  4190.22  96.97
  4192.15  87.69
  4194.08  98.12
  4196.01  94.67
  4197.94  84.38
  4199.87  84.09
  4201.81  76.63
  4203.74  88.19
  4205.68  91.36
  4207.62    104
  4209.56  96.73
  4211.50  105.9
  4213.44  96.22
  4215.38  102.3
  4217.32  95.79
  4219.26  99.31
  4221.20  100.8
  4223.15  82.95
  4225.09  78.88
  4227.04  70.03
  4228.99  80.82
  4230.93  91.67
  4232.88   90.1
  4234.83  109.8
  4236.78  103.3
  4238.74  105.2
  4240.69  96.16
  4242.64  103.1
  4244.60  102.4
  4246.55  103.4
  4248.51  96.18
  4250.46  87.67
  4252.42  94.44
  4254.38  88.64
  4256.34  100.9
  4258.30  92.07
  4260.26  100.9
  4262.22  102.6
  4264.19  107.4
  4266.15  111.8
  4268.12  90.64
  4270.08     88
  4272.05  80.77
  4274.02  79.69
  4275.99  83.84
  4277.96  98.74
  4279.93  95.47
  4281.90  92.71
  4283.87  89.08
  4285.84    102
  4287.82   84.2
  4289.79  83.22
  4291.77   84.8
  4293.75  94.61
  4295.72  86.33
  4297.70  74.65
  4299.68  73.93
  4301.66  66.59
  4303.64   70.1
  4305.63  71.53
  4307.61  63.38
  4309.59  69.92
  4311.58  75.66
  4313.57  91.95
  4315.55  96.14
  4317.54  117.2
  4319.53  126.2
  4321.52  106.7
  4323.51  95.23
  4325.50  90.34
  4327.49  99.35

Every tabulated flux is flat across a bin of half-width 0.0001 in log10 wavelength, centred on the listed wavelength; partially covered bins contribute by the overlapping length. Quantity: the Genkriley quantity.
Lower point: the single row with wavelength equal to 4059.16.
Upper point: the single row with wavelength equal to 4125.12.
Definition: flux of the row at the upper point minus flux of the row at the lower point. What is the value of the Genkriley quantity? 6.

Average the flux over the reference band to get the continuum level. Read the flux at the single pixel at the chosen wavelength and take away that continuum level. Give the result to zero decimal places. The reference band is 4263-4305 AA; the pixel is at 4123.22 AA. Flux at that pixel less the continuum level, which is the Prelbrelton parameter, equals 10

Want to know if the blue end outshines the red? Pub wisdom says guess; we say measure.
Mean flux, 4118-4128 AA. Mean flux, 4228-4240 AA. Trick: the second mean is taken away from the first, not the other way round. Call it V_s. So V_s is -2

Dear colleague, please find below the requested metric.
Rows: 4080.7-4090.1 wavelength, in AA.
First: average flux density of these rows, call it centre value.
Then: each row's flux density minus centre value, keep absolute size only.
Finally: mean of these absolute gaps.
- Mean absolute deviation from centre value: 6.7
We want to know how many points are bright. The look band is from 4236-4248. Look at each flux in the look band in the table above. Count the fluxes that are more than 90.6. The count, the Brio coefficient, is 6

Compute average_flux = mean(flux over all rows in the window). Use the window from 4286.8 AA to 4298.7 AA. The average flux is 85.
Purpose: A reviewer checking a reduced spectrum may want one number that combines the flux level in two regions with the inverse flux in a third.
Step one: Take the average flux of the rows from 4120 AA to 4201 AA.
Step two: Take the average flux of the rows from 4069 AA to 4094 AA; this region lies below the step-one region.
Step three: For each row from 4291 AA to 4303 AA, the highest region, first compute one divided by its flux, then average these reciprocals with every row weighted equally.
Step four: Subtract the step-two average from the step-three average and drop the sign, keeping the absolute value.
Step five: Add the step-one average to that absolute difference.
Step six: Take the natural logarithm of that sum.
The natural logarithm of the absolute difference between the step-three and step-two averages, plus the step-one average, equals 5.21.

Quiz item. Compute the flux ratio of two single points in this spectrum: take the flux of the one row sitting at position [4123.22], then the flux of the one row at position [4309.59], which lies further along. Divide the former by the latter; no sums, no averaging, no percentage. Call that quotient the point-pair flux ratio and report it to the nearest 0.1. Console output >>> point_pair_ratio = 1.4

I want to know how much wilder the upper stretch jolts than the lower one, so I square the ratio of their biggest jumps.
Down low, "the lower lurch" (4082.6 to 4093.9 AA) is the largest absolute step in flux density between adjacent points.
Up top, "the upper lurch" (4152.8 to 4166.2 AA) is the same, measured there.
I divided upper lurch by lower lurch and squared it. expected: 2.5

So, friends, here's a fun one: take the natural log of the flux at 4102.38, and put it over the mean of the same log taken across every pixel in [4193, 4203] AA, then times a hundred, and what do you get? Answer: 97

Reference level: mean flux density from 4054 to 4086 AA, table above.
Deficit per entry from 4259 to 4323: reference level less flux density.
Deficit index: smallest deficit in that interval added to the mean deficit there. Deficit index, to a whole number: -39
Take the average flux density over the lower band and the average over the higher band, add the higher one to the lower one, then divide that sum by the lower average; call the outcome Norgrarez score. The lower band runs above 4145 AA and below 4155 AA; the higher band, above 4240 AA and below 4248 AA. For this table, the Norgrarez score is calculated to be 2.14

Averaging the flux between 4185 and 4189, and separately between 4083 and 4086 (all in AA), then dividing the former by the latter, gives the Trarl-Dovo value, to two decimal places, 0.95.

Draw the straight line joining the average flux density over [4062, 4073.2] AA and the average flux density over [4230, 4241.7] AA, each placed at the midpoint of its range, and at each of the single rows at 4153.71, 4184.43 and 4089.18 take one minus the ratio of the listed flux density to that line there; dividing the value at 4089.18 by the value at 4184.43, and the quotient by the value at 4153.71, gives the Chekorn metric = -28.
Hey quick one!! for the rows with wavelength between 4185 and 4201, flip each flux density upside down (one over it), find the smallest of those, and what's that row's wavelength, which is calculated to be 4194.08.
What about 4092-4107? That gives 4096.72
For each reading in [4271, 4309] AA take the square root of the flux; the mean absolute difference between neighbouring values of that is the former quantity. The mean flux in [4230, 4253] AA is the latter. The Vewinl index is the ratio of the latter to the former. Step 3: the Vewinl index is 288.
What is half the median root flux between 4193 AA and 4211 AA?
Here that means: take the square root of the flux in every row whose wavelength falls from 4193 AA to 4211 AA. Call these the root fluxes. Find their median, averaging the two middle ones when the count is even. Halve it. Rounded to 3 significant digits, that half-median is 4.78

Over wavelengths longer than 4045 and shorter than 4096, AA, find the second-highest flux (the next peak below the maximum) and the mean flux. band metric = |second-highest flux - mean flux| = 15.1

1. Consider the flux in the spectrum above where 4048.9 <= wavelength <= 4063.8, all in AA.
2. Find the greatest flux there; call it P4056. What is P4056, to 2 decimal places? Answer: 95.24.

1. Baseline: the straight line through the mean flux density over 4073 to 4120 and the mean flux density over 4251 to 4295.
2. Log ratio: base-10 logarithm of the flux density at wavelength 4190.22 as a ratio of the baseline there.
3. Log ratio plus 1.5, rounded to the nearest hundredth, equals 1.52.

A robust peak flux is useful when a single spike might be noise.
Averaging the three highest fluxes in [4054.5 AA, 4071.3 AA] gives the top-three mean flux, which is 92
